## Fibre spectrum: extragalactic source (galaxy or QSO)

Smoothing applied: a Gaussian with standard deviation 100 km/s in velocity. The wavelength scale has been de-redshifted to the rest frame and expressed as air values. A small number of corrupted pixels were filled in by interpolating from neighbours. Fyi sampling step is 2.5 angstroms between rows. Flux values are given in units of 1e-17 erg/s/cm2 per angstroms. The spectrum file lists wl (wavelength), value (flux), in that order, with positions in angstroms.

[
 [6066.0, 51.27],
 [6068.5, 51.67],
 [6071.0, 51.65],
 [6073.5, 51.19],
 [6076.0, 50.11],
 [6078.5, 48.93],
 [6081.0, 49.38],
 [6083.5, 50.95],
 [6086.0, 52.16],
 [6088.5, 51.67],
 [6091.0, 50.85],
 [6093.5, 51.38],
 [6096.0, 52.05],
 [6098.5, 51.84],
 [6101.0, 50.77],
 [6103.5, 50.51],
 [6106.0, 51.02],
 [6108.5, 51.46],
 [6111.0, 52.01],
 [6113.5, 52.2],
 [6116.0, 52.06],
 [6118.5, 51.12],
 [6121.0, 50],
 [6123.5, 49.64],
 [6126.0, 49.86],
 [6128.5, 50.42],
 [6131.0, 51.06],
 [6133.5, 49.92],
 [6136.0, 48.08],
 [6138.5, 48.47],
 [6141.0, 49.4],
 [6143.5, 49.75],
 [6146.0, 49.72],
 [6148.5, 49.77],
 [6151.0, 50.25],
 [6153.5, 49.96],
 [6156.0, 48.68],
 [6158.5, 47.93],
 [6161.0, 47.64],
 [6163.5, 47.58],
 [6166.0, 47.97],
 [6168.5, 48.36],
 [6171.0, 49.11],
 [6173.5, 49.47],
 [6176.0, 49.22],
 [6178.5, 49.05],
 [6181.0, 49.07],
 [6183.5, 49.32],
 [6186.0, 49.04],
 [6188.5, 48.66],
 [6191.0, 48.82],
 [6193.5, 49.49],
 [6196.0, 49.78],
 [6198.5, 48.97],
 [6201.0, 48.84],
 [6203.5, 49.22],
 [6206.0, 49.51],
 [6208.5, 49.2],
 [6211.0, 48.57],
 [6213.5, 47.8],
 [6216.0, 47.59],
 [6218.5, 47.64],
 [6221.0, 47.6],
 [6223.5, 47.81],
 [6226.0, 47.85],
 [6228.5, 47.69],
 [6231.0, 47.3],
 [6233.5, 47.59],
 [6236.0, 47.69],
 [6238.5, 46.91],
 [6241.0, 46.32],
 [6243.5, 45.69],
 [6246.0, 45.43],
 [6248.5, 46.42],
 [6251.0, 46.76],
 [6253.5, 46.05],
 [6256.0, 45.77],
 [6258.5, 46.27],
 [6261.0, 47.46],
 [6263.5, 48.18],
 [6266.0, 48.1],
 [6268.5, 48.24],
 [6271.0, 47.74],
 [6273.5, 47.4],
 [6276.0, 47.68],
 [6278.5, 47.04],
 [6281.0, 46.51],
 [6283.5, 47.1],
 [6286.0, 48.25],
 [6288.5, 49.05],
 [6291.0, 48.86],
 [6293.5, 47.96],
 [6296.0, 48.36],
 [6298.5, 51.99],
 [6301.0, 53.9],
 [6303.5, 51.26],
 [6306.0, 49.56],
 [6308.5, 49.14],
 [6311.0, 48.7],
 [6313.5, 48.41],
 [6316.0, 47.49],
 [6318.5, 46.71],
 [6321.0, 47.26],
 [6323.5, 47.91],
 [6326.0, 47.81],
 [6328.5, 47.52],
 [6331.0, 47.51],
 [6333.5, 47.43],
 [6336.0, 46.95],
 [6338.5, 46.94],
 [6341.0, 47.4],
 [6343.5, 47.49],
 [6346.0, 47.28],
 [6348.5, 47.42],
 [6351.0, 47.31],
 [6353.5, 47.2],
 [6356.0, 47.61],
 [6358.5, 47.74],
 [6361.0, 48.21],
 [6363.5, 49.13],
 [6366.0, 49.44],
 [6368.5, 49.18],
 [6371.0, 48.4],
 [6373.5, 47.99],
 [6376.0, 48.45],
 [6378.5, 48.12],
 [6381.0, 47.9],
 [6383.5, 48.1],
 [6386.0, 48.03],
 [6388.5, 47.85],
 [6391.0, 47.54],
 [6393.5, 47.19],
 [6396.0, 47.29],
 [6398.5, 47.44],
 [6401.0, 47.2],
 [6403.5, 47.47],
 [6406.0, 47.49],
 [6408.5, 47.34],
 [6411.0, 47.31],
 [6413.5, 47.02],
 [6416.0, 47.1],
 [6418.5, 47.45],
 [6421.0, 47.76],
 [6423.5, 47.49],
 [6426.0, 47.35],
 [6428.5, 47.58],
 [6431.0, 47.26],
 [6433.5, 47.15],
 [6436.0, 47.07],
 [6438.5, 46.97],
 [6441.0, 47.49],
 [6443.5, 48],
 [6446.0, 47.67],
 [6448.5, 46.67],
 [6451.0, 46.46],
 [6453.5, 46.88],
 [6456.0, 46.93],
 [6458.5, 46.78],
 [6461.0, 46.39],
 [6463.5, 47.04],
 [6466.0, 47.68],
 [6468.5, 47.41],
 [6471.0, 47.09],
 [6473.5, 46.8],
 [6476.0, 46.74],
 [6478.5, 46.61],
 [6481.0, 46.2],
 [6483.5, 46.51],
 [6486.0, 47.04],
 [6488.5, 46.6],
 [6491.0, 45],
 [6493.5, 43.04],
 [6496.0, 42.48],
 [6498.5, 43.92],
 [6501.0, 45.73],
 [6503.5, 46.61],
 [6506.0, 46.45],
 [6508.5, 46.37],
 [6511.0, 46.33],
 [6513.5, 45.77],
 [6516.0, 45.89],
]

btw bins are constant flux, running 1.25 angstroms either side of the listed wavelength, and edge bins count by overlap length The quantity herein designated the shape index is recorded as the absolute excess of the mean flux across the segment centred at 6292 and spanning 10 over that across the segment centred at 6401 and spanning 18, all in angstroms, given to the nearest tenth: 1.2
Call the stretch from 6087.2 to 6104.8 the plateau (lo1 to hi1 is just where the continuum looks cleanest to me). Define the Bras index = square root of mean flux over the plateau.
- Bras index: 7.16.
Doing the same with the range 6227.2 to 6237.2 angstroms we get 6.90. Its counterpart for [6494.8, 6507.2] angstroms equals 6.71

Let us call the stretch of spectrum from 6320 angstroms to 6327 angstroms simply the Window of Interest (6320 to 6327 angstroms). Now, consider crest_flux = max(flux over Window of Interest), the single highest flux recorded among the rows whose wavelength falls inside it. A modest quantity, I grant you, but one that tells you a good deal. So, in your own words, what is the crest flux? 47.91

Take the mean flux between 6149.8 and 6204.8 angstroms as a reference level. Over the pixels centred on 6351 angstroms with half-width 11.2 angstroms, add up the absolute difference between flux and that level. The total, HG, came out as 13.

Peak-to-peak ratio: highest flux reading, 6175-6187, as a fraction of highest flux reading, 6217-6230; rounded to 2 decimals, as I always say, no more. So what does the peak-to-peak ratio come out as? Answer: 1.03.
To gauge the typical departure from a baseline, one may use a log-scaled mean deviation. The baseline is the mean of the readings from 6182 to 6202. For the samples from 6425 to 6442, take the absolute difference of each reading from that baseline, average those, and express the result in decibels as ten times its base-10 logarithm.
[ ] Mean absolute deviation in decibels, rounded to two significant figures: 2.7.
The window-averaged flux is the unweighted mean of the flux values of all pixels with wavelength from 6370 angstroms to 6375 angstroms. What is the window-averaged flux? 48.2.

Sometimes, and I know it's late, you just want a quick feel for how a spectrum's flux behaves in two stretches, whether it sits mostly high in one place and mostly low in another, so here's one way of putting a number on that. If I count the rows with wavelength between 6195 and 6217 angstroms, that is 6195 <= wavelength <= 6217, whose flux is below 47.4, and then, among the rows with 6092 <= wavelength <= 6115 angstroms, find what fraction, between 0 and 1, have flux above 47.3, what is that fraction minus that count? 1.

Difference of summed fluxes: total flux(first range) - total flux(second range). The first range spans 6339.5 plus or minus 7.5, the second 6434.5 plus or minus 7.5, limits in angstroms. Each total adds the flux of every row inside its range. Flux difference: 0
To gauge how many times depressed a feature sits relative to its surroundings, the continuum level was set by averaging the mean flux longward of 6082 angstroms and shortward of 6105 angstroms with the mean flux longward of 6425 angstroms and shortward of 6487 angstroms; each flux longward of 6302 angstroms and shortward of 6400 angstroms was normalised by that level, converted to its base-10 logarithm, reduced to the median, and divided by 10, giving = -0.0013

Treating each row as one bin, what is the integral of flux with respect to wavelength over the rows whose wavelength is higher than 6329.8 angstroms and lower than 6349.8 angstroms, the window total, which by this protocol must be 946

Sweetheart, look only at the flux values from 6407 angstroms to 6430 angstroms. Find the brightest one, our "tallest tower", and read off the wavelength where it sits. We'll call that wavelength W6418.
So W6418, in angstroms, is 6421.0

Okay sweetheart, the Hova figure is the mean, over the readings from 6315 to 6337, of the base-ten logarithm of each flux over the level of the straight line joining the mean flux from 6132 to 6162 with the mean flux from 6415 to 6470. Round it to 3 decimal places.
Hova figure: -0.005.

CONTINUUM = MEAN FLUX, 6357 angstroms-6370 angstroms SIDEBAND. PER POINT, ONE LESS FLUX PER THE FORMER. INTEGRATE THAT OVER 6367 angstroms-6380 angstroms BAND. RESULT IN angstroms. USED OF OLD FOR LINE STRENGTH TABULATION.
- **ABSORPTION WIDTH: 0.1 angstroms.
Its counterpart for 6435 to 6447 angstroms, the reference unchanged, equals 0.3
